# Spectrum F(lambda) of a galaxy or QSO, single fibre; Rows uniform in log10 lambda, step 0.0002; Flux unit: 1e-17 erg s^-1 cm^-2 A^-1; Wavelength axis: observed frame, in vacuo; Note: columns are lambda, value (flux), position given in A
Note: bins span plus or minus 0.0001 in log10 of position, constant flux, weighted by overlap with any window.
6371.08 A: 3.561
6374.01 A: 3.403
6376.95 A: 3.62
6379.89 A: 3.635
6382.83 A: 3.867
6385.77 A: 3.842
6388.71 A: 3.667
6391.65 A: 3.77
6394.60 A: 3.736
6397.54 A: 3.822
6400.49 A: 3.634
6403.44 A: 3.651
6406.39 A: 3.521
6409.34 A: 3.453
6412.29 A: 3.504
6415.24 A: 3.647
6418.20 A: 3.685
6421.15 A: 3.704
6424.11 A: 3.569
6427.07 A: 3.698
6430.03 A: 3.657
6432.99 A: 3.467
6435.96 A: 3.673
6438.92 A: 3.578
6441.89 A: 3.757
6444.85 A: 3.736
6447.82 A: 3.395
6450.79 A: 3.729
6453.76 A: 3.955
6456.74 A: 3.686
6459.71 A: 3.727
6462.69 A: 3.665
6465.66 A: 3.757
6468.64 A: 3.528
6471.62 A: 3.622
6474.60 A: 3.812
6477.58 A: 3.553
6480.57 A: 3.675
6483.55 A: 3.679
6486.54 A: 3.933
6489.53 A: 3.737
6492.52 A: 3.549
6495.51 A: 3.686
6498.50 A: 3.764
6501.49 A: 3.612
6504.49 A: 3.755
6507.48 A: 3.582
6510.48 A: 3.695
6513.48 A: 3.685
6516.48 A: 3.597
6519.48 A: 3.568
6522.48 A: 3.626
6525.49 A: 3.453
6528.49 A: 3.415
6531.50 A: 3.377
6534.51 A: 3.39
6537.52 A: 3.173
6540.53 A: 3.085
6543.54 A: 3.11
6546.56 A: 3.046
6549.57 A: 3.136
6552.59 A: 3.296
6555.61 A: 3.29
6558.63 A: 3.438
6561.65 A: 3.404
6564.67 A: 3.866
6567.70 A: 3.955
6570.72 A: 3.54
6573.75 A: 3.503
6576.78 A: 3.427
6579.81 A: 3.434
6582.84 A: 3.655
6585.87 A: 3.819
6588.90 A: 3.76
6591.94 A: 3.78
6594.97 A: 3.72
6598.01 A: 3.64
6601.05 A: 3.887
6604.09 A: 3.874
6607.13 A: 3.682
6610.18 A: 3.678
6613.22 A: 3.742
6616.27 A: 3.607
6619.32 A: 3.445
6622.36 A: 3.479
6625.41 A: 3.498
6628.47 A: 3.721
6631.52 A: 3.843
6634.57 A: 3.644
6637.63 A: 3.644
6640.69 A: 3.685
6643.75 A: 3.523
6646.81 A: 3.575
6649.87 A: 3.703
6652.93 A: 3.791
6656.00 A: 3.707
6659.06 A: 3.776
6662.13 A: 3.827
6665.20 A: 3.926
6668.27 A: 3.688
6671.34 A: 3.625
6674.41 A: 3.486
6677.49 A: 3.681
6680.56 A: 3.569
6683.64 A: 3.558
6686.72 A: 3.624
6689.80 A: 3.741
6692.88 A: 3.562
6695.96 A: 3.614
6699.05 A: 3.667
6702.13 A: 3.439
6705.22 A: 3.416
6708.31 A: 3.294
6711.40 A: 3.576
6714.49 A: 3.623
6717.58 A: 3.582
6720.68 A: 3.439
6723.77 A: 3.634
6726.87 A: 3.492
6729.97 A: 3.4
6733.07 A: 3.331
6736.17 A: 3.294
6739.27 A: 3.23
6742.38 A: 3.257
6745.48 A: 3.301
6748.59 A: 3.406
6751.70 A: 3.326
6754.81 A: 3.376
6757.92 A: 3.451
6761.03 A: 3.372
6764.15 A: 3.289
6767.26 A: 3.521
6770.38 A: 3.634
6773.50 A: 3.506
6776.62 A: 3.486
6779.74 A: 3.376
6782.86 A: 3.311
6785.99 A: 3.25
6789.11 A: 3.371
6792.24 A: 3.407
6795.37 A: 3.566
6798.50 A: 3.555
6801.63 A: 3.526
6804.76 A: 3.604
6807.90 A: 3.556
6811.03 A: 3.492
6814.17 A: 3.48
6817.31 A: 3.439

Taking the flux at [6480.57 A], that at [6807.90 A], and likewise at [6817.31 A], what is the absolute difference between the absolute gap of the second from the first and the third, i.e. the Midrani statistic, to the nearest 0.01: 3.32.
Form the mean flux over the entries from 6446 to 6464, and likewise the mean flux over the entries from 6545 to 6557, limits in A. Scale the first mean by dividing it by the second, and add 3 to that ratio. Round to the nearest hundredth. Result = 4.16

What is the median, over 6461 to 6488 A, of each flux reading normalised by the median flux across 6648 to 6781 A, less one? 0.044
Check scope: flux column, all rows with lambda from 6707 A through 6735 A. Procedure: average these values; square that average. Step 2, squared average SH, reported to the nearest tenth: 12.1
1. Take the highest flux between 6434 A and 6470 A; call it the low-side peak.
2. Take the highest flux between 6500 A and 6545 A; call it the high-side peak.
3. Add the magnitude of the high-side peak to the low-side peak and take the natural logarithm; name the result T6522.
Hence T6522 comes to 2.04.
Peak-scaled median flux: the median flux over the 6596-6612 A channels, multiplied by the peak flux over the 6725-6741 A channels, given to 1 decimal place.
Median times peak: 12.9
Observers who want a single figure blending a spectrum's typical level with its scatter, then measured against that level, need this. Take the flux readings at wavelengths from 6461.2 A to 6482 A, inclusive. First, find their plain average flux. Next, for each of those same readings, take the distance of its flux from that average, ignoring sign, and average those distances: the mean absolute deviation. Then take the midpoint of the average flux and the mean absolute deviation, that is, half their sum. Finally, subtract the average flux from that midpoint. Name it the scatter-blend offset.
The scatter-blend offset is -1.79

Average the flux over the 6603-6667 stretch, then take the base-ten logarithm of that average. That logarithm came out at 0.566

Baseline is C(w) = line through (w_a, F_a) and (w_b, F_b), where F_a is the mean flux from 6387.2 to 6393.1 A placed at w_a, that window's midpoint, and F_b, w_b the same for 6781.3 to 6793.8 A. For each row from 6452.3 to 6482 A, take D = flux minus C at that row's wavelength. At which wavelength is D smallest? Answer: 6468.64 A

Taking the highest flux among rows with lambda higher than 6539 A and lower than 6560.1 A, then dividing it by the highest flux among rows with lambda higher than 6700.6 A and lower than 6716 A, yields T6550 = 0.95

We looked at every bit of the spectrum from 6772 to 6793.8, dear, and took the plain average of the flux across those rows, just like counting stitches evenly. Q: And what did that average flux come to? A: 3.387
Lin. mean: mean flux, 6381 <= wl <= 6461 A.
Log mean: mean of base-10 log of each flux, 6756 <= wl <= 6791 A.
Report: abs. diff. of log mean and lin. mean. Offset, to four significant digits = 3.138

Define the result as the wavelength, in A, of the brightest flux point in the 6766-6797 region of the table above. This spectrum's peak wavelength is 6770.38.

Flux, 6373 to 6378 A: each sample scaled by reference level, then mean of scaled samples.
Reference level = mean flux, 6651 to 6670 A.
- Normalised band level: 0.928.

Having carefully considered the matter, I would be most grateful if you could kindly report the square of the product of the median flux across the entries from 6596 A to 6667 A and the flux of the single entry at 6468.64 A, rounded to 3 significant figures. 169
